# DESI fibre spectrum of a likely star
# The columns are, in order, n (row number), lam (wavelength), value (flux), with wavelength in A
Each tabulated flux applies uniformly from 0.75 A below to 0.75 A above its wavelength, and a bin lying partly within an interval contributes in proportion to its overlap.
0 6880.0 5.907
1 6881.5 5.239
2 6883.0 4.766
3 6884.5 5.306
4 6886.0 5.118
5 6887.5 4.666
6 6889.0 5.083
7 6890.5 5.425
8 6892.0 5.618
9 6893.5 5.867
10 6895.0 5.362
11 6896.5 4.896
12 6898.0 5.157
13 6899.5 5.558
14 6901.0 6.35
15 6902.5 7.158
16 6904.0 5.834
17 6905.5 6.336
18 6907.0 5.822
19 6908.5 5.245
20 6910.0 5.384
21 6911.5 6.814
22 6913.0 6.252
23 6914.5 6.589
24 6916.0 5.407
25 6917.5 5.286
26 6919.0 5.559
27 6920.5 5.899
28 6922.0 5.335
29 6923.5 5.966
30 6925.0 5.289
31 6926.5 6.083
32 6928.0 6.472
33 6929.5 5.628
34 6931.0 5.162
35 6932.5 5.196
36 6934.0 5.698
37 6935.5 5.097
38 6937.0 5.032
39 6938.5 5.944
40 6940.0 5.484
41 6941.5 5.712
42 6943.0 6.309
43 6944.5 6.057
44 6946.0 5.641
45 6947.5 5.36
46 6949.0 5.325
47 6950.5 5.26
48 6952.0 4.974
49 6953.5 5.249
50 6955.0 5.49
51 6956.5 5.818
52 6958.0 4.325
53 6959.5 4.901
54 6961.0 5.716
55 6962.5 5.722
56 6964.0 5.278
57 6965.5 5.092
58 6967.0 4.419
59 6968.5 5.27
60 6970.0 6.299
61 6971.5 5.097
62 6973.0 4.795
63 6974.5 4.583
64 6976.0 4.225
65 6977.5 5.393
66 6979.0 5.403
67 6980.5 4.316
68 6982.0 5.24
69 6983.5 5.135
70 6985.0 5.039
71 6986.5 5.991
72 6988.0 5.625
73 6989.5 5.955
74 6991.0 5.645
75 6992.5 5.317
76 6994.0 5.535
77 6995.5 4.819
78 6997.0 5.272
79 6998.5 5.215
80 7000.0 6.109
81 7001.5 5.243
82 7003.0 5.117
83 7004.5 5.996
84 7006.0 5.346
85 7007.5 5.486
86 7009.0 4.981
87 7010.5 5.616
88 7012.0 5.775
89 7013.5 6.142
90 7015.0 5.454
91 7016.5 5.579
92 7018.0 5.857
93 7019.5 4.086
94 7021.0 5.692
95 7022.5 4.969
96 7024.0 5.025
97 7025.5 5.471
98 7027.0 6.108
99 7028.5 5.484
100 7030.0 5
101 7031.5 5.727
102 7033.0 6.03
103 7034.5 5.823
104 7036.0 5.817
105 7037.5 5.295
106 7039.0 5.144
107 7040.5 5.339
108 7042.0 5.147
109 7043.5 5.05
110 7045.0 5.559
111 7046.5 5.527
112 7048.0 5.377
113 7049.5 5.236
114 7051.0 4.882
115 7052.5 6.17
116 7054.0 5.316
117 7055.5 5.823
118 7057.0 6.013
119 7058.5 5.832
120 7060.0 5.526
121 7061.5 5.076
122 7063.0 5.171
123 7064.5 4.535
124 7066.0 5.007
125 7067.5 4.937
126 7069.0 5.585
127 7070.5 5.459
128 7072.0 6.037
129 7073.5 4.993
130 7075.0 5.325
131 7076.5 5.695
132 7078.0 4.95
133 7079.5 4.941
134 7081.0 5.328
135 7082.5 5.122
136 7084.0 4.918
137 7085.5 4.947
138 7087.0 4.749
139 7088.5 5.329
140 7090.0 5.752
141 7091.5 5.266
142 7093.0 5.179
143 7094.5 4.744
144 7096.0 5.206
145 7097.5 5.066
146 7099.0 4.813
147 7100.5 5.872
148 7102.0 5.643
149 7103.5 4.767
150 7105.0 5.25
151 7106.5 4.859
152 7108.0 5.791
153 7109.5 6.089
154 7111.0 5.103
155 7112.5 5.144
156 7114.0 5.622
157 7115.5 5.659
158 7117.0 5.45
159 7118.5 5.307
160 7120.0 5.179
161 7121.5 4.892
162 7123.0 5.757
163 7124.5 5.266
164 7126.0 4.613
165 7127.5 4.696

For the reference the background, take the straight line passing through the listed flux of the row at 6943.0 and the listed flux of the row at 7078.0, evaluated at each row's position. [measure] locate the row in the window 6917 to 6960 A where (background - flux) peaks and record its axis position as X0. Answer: 6958.0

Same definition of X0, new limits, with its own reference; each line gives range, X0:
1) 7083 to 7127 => 7087.0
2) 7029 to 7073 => 7064.5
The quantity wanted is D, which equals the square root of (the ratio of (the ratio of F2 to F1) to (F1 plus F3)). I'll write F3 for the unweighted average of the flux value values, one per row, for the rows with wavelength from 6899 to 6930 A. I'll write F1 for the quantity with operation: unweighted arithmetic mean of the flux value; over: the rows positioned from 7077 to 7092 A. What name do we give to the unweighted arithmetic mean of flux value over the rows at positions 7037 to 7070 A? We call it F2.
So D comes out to 0.307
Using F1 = 5.13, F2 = 5.3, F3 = 5.92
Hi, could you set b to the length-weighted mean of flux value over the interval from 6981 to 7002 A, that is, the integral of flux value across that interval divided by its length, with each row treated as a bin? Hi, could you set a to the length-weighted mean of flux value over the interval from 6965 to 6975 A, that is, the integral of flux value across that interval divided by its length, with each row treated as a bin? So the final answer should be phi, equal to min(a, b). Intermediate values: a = 5.09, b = 5.43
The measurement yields 5.09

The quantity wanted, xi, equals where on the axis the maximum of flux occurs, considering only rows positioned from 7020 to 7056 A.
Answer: 7052.5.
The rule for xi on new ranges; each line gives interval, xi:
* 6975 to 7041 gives 7013.5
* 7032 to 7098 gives 7052.5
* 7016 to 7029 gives 7027.0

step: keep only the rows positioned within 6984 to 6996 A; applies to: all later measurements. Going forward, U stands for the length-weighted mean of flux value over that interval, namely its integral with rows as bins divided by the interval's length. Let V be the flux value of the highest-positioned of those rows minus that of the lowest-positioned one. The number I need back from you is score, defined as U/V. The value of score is -25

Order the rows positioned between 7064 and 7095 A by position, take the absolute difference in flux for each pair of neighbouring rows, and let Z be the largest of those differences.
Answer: 1.04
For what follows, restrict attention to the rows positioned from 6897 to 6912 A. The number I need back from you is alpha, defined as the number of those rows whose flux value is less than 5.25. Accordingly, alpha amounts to 2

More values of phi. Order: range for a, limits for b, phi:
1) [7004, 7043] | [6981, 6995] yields 5.46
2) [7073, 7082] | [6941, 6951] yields 5.21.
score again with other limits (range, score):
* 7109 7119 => -7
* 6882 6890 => 16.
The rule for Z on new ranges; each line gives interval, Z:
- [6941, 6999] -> 1.49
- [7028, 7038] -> 0.73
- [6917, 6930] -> 0.84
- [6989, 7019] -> 0.89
